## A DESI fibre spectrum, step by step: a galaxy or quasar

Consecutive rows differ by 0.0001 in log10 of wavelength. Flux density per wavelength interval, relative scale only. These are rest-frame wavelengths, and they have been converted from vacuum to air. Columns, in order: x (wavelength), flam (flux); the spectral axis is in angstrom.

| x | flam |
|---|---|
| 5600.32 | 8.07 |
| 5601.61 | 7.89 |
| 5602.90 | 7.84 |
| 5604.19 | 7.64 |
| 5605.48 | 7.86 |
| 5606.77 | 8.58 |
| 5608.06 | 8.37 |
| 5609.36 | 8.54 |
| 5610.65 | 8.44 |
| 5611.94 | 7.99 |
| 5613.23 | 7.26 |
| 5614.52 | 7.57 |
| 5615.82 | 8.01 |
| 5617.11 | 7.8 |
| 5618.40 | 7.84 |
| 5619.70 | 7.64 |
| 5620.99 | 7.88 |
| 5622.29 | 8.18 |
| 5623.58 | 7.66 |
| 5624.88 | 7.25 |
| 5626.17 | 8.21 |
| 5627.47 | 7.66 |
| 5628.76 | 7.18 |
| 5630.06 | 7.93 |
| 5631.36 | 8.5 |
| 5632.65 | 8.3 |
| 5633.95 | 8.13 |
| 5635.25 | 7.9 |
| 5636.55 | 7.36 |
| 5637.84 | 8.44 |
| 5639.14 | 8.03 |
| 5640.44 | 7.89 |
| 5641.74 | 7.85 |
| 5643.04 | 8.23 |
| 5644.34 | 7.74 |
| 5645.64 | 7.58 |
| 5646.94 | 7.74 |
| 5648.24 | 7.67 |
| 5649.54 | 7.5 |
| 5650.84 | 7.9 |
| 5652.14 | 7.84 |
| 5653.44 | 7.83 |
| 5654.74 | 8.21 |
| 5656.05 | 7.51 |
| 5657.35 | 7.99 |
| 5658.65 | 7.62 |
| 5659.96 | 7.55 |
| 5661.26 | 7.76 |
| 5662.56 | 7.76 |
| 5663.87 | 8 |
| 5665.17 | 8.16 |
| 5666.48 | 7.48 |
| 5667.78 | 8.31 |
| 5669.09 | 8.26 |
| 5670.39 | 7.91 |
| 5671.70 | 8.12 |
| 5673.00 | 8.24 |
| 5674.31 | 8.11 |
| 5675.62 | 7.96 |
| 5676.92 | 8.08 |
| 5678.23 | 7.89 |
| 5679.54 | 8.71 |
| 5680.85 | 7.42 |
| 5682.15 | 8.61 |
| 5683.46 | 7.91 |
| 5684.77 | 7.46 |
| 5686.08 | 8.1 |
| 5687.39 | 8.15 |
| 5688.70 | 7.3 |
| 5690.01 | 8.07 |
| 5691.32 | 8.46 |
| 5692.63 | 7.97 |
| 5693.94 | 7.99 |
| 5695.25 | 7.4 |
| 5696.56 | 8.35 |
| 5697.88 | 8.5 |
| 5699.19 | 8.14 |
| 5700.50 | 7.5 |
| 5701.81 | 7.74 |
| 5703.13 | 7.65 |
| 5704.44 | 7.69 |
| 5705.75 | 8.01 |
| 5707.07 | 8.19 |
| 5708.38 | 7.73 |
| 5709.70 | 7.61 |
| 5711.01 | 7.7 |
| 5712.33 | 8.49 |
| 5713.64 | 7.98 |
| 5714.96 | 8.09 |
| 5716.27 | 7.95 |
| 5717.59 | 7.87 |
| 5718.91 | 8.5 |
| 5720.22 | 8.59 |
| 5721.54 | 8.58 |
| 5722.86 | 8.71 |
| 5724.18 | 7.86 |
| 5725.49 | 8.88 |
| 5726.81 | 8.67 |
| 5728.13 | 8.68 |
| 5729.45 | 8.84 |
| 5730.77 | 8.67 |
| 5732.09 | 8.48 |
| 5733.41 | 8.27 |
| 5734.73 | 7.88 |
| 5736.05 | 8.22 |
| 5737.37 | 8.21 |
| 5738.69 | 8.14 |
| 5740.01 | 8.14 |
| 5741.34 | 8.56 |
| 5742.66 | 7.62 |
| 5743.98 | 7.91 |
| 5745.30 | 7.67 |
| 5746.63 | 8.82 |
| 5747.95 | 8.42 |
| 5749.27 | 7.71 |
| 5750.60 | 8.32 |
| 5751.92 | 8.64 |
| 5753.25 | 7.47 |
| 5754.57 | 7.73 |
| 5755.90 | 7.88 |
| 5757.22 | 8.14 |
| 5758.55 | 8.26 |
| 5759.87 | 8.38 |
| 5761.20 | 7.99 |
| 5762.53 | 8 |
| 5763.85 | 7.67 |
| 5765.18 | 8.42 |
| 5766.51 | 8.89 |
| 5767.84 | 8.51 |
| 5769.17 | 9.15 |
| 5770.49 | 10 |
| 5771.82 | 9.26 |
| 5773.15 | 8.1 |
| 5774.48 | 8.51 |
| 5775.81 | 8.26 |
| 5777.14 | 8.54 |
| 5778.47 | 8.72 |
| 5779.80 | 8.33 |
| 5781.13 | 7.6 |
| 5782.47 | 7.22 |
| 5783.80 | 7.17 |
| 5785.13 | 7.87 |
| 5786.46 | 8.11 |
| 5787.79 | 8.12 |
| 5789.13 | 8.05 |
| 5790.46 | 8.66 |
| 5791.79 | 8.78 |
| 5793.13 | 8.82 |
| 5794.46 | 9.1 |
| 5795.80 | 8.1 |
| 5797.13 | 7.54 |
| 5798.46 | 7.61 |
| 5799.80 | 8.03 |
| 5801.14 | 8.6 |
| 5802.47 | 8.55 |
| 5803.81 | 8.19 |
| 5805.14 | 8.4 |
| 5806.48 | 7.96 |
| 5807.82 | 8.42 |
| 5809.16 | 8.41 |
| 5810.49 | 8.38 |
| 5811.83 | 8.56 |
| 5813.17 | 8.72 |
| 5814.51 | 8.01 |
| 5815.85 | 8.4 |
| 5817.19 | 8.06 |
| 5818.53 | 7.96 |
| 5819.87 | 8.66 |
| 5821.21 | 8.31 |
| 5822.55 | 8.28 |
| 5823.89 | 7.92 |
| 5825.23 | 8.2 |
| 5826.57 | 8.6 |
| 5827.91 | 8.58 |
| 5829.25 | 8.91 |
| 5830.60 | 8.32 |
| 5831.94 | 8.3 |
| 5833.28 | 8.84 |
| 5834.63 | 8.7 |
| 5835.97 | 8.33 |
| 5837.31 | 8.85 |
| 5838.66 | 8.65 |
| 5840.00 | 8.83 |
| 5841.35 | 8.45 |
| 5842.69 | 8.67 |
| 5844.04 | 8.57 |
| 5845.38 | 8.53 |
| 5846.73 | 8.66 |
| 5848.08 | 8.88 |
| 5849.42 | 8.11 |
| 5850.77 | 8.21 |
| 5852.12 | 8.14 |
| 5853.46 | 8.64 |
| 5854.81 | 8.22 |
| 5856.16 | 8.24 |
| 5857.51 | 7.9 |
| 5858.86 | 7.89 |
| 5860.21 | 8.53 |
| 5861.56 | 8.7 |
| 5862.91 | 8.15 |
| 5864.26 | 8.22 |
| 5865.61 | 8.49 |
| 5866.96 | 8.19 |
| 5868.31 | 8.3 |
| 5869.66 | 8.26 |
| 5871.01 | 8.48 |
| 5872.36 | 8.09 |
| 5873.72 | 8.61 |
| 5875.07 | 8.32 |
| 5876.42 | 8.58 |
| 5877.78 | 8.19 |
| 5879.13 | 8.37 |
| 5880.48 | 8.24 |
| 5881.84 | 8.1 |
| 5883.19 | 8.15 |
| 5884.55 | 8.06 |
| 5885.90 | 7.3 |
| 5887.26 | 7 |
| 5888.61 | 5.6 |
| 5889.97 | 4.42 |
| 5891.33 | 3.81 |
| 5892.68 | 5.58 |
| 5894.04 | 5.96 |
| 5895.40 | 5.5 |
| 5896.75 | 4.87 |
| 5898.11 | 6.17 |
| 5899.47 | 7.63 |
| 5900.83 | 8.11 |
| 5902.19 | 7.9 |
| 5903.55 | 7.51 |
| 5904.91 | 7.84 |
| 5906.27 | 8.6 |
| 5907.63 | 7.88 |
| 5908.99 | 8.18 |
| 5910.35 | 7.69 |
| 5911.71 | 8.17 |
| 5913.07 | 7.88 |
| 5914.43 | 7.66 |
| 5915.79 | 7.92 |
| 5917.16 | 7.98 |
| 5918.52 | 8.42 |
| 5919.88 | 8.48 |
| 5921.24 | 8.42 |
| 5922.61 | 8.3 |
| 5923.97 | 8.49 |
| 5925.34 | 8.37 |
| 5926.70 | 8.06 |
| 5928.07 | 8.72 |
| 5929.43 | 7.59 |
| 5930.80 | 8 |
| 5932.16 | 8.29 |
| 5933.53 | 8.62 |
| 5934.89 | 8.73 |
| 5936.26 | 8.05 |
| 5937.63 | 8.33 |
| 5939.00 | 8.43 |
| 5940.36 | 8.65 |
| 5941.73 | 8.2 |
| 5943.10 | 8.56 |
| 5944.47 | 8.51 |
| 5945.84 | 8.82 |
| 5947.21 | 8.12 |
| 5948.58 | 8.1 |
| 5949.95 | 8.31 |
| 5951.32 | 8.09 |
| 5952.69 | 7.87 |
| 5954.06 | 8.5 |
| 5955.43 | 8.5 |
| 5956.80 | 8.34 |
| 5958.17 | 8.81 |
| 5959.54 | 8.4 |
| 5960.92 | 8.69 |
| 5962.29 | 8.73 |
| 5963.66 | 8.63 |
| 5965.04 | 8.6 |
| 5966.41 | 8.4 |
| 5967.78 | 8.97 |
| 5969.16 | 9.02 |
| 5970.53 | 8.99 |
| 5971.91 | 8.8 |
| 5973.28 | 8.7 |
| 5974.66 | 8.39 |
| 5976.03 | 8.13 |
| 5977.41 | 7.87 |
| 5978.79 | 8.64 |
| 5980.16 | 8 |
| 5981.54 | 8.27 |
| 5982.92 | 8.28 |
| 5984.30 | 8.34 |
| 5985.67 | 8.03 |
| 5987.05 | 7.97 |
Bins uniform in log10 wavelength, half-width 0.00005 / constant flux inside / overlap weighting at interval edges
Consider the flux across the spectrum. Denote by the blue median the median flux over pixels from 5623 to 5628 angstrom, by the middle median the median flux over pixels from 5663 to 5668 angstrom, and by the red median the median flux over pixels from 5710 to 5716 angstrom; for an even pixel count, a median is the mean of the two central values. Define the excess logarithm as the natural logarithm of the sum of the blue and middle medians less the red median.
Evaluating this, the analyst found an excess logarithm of 2.04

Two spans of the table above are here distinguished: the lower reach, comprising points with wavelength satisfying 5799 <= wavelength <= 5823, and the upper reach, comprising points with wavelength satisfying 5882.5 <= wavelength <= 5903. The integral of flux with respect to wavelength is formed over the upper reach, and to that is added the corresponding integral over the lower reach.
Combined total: 331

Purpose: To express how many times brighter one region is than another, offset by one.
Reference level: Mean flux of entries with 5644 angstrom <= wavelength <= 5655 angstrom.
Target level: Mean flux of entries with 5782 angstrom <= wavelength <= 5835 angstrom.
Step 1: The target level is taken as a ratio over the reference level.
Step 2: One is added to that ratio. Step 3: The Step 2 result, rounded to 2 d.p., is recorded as 2.07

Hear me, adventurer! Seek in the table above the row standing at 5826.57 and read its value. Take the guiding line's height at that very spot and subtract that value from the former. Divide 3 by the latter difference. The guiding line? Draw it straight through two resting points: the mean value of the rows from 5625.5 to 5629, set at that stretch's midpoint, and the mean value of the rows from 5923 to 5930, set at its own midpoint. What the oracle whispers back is -6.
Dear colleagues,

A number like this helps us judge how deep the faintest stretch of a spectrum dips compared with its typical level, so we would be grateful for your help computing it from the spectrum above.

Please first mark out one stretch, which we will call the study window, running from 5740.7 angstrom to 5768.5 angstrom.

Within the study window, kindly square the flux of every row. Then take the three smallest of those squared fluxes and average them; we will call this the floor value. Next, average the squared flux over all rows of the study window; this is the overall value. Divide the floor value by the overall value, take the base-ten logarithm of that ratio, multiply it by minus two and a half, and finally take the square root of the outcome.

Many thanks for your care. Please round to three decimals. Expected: 0.395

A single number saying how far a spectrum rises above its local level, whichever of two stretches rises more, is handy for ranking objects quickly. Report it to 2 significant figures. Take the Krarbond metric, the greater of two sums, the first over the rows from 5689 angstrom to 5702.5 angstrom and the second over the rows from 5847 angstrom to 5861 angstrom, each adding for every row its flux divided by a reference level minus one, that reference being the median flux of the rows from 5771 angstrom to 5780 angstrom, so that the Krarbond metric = -0.27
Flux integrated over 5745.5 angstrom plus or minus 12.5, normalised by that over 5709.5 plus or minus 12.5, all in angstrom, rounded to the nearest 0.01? 1.01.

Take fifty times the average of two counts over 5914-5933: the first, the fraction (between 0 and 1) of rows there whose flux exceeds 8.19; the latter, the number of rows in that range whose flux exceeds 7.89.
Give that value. 314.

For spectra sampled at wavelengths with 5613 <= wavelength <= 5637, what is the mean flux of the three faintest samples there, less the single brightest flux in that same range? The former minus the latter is -1.3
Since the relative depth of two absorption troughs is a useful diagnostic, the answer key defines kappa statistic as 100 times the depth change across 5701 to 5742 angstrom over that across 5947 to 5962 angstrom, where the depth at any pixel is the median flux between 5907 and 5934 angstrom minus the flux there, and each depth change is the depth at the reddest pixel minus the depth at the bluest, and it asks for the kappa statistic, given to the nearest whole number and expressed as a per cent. 144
